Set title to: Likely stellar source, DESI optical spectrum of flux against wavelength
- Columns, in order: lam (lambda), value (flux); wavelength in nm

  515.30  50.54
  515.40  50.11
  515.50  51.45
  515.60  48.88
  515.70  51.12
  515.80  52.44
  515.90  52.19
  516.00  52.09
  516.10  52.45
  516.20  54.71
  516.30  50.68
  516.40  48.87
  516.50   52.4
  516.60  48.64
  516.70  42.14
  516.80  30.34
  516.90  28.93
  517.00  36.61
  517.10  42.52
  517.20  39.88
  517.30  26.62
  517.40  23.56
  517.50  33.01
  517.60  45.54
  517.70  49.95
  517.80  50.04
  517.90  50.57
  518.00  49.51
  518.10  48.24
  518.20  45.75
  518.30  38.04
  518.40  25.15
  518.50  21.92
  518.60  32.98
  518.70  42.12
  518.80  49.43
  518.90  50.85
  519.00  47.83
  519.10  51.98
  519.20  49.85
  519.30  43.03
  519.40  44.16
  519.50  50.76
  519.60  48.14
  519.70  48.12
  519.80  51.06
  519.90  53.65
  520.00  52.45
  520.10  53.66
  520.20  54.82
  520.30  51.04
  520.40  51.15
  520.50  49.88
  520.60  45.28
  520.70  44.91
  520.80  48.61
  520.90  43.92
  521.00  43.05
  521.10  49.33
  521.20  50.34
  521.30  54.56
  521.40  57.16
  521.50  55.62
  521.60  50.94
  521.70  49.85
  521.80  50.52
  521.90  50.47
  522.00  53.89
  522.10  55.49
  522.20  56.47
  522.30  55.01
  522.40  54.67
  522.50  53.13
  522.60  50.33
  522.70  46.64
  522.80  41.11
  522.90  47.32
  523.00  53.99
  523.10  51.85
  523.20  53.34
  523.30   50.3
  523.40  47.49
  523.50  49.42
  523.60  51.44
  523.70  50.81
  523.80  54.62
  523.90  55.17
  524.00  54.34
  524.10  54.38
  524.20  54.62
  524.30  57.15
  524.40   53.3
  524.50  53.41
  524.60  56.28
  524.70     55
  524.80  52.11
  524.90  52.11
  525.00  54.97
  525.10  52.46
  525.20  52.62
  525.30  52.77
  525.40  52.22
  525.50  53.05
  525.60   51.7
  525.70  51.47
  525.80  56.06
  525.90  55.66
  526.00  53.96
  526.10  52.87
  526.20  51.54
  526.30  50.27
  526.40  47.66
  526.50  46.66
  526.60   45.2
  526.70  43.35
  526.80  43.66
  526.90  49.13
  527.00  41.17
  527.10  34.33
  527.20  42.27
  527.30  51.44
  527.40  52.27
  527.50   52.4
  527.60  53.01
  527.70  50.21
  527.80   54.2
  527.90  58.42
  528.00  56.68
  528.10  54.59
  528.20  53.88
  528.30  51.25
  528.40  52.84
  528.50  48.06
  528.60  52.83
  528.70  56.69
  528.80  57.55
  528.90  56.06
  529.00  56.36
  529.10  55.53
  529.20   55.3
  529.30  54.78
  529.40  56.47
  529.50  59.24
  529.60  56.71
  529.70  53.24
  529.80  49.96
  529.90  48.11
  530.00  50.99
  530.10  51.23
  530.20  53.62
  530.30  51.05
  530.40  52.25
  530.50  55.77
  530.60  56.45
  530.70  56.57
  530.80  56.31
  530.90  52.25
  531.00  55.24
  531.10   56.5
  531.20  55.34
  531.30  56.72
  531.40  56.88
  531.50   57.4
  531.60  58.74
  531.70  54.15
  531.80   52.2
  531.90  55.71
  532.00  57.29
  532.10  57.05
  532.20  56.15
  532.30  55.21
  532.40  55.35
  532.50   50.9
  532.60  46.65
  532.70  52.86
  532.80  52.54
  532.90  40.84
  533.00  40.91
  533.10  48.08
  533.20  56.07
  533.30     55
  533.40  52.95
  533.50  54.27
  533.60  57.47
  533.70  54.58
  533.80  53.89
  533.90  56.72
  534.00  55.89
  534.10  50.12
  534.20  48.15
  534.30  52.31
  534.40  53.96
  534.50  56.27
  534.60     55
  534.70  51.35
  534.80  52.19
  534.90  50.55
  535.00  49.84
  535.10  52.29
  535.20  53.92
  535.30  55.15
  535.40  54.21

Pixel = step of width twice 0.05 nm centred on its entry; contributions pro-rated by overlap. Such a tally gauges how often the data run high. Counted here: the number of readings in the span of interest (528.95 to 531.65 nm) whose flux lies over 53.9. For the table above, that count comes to 18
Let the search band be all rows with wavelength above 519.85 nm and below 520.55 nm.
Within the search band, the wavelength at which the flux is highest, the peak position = 520.20 nm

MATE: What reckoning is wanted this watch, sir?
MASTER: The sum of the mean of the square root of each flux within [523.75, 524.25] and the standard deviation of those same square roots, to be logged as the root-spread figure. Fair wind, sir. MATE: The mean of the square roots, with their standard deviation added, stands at 7.41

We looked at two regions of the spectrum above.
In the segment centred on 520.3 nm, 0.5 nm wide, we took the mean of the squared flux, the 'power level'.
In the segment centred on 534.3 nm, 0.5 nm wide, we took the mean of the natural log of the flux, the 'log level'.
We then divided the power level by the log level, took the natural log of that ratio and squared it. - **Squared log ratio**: 43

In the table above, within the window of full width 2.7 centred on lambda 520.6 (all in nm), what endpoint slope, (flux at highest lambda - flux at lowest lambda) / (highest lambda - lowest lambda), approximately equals 2.9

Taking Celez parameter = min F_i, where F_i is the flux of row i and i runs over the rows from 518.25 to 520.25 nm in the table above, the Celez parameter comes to 21.92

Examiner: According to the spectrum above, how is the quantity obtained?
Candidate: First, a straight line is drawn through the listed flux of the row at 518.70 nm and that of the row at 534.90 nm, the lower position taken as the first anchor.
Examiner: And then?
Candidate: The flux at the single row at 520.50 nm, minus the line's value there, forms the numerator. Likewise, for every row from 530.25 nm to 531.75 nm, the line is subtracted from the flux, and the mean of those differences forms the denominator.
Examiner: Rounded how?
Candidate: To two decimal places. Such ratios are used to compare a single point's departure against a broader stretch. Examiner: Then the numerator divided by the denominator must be 0.99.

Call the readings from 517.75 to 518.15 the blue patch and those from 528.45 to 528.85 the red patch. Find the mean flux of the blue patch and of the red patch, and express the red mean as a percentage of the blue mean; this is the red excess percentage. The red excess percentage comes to 108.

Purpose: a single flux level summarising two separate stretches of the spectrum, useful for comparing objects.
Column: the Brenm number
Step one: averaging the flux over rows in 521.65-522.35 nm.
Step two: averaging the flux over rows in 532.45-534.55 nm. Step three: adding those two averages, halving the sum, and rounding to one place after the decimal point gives 52.5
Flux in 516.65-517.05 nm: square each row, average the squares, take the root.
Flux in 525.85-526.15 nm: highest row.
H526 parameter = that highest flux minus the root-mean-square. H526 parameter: 21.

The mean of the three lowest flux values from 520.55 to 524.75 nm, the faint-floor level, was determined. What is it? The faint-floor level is 43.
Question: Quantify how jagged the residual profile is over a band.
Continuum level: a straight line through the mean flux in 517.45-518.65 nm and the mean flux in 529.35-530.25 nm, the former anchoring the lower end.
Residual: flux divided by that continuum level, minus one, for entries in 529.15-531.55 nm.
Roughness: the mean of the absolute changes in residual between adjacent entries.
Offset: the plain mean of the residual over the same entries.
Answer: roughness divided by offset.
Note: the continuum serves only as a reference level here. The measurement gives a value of 2.7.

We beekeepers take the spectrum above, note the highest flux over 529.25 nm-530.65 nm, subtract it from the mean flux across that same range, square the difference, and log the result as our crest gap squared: 32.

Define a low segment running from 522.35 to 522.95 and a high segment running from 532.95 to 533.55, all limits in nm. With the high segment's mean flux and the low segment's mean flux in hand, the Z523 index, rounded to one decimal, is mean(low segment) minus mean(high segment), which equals -2.3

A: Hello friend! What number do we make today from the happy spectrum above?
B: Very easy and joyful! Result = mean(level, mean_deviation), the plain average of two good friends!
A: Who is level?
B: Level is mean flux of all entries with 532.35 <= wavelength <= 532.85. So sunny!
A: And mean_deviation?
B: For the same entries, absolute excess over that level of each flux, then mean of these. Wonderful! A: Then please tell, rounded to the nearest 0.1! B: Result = 27.0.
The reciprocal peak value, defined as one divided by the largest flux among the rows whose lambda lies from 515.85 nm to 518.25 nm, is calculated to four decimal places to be 0.0183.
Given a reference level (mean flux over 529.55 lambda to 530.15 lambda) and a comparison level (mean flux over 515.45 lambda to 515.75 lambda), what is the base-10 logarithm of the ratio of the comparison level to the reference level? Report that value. -0.01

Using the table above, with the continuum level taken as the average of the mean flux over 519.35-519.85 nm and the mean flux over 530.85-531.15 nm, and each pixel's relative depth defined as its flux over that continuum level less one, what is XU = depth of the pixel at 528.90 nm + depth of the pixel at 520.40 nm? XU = 0.079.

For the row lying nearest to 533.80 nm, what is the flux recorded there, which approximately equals 53.89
